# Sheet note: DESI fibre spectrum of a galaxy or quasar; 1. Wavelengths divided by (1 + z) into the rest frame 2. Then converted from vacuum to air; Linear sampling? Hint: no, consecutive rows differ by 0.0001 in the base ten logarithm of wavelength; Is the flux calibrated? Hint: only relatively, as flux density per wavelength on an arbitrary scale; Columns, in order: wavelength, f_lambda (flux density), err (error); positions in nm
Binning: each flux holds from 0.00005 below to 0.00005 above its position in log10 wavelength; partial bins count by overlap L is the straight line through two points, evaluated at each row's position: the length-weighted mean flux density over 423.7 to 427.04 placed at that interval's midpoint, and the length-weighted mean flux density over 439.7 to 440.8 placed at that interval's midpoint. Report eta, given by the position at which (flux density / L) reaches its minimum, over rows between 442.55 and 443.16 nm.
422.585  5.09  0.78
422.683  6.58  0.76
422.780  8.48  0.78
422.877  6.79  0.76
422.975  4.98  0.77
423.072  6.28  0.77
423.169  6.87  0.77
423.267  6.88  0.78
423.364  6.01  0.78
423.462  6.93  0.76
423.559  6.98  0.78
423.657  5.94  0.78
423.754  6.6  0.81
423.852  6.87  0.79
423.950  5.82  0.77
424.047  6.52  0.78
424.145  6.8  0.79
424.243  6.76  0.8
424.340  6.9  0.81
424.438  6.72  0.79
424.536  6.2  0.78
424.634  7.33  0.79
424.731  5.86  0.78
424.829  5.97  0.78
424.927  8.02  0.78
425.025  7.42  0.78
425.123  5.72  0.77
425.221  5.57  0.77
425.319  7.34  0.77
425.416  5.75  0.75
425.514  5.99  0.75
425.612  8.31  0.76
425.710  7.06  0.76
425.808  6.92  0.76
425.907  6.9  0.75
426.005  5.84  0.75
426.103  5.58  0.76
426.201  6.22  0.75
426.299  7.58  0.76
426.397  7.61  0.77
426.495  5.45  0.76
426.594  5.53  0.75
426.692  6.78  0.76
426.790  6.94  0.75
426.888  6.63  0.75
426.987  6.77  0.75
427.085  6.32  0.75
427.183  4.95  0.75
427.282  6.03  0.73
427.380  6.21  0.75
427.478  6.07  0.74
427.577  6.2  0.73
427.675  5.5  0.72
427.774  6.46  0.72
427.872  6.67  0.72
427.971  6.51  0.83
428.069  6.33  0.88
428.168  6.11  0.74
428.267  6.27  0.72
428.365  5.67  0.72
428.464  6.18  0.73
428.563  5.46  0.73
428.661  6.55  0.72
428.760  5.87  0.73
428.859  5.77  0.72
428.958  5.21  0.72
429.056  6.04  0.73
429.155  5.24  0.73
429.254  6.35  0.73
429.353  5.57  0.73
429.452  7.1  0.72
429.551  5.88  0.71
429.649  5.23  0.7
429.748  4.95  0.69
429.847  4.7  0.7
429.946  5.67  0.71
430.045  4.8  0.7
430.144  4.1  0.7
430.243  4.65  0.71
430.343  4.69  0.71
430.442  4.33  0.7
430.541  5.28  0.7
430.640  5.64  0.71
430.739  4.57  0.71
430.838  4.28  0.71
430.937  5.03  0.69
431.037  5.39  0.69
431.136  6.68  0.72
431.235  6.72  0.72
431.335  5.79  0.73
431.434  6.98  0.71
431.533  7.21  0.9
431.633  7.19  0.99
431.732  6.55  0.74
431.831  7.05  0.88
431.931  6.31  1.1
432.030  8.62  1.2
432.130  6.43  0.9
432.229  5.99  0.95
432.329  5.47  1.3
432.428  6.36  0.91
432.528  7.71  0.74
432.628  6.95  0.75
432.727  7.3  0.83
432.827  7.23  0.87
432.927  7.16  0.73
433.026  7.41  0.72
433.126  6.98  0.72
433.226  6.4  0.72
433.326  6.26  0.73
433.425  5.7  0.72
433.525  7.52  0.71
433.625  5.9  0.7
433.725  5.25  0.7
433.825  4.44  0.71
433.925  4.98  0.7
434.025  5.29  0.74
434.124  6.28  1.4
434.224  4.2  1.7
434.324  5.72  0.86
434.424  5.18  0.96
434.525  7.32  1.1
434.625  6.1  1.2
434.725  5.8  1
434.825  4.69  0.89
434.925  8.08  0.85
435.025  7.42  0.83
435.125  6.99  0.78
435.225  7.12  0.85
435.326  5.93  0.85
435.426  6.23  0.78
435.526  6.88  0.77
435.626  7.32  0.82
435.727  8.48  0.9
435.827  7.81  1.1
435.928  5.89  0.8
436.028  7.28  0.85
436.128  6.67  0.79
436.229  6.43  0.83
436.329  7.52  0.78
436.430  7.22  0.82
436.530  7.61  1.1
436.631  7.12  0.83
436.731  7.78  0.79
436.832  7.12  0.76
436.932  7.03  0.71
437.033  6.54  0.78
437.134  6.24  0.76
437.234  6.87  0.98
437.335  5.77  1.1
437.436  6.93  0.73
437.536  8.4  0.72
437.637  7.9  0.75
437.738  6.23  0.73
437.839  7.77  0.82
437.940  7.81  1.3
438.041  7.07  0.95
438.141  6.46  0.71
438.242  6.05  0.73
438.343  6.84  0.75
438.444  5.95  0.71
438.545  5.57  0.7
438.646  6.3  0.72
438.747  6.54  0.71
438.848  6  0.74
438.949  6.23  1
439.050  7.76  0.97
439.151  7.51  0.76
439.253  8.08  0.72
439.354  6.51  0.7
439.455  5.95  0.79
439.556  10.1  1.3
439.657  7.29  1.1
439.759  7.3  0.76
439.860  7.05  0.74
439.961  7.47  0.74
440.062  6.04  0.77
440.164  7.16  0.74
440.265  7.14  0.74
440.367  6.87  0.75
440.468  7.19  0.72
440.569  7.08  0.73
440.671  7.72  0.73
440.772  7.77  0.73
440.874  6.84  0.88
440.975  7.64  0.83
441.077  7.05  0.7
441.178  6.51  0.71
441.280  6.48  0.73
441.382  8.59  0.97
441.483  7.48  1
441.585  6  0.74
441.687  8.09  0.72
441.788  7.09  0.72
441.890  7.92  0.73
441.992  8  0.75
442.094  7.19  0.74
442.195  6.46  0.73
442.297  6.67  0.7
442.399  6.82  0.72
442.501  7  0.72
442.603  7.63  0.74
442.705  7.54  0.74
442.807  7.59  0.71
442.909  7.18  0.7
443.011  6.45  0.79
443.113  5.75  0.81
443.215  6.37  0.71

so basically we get 443.113 nm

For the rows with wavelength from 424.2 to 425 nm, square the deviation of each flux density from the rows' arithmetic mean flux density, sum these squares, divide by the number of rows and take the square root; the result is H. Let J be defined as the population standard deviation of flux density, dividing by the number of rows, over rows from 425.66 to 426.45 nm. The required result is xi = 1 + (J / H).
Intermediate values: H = 0.7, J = 0.71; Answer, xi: 2.0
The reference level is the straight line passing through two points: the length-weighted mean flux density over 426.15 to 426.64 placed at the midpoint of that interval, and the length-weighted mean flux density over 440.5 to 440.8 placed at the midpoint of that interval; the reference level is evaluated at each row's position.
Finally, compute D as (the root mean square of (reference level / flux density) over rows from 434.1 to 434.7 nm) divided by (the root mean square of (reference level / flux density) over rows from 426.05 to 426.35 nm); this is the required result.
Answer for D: 1.24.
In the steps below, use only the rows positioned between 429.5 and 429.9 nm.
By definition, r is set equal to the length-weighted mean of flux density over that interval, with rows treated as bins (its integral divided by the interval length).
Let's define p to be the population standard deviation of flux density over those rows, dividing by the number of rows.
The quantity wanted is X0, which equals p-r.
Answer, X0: -4.8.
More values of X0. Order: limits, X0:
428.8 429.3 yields -5.3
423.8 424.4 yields -6.2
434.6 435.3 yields -5.5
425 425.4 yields -5.5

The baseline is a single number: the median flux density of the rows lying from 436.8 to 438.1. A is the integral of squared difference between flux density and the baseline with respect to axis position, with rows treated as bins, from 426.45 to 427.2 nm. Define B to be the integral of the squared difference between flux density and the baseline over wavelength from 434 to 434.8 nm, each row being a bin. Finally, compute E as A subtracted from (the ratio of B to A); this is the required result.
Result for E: 1.6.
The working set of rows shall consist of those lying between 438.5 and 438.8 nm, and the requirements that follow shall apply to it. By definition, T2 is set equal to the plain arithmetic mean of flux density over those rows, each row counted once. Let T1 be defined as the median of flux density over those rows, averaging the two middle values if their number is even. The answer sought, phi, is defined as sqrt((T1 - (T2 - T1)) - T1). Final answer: 0.40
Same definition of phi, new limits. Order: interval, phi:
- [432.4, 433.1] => 0.26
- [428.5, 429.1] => 0.06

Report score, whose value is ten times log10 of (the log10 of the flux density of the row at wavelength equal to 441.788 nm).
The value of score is -0.70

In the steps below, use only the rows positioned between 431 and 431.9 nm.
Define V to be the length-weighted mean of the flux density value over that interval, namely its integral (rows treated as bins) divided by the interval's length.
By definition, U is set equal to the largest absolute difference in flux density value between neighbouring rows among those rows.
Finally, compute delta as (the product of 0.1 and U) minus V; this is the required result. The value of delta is -6.5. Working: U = 1.29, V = 6.6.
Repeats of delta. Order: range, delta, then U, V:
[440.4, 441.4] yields -7.0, 2.11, 7.2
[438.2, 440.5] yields -6.5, 4.15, 6.9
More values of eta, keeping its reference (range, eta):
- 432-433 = 432.329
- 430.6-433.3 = 430.838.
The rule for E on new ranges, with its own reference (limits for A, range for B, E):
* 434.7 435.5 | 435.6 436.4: -0.5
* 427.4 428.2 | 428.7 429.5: 1.6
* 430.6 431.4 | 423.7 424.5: -2.3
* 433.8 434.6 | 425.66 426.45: -2.4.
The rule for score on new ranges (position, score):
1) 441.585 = -1.09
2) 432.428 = -0.95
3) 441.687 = -0.42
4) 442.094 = -0.67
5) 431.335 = -1.18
